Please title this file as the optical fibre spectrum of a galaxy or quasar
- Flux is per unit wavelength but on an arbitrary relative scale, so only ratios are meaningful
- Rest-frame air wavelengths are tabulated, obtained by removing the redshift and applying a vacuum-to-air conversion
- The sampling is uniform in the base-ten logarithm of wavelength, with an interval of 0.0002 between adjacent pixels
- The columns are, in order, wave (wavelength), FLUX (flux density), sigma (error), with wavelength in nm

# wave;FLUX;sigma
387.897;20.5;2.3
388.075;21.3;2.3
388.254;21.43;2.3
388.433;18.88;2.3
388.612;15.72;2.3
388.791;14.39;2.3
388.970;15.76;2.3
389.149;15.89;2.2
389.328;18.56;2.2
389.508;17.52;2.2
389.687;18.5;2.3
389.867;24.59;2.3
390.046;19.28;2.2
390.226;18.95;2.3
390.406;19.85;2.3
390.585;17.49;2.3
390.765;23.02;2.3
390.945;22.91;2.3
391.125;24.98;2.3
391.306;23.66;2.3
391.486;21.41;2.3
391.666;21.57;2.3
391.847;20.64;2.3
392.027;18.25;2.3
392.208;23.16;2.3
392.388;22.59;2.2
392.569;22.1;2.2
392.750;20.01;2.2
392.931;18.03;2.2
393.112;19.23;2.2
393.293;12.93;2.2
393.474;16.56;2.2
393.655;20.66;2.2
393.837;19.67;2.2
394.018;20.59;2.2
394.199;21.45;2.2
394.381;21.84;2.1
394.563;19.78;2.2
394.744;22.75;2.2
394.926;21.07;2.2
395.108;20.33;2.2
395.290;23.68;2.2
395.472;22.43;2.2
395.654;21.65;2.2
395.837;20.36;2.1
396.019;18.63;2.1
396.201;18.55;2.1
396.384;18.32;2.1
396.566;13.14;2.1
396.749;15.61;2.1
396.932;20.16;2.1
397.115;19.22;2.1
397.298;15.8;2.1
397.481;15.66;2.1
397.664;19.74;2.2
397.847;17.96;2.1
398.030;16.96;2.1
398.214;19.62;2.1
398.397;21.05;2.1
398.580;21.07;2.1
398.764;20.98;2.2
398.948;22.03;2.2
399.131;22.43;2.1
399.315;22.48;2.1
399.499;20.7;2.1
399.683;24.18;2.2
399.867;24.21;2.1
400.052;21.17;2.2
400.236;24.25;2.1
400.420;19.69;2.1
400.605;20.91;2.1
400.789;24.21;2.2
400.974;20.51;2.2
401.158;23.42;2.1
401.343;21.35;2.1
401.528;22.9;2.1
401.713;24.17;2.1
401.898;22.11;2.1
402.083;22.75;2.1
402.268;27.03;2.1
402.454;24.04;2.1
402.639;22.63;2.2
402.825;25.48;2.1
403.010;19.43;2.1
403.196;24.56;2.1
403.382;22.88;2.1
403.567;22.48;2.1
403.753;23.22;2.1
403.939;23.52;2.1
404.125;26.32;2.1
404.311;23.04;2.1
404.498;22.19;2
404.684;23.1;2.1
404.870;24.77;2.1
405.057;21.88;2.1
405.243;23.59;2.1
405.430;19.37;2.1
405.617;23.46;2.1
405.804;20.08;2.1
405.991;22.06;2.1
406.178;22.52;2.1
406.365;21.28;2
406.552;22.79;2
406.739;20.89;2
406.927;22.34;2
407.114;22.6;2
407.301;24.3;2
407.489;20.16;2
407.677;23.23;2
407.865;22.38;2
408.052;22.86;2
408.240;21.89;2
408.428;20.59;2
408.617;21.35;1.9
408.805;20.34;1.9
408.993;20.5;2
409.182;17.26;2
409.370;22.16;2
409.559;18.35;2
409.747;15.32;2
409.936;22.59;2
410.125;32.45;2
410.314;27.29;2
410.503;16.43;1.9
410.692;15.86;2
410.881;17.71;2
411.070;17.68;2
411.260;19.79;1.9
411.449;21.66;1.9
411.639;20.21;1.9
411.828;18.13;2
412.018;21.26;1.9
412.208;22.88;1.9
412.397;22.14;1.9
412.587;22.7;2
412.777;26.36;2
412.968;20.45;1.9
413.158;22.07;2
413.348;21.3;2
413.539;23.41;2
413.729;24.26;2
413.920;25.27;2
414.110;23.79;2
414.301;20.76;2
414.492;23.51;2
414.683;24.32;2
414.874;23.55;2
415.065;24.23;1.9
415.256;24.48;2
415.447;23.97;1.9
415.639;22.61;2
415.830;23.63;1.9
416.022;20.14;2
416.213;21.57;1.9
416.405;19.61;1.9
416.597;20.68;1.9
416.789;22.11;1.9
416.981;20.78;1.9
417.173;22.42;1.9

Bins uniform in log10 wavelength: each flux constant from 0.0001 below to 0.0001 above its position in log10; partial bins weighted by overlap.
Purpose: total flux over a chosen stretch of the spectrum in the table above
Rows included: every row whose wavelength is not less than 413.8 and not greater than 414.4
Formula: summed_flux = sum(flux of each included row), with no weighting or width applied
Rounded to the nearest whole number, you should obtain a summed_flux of 70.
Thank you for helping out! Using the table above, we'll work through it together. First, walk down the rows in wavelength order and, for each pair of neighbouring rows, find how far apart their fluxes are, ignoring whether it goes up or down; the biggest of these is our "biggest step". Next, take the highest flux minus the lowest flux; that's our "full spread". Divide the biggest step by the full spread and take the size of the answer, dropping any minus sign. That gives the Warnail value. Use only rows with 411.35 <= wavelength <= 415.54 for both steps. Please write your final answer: 0.72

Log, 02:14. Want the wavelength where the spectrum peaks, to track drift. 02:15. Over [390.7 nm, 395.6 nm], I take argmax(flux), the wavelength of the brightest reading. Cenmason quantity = 391.125 nm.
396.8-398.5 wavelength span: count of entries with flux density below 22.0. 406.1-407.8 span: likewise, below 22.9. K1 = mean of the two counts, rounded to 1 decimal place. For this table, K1 8.0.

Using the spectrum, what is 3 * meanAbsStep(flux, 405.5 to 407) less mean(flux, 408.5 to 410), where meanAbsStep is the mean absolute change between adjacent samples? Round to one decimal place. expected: -14.6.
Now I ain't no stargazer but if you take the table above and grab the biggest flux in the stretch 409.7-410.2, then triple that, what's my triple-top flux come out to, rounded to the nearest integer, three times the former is 97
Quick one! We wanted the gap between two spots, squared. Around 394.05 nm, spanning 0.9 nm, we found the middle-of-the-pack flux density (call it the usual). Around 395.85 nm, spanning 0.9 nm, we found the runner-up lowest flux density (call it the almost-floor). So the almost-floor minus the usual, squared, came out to 4.1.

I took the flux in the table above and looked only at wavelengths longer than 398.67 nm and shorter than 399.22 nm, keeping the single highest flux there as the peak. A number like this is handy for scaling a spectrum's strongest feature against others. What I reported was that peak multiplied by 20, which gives 449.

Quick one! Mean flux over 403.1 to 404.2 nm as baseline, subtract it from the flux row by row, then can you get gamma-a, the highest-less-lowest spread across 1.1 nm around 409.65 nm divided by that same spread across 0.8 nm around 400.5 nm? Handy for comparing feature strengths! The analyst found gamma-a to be 3.8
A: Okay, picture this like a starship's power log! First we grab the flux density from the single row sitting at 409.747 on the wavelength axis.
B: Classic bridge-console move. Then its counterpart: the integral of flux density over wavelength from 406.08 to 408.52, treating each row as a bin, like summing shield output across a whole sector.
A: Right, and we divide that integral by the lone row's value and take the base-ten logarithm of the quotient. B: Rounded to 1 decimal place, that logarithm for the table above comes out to 0.5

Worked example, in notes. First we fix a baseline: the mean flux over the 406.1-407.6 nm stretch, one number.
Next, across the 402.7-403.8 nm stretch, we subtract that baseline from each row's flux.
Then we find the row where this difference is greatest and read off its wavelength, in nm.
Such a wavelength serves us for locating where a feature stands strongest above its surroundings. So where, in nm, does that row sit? 402.825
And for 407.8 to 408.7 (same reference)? 408.052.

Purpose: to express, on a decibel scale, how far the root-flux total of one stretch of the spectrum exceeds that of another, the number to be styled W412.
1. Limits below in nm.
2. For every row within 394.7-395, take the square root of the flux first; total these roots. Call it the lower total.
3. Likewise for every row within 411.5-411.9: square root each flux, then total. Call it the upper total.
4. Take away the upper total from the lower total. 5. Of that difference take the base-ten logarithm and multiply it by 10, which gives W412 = -2.2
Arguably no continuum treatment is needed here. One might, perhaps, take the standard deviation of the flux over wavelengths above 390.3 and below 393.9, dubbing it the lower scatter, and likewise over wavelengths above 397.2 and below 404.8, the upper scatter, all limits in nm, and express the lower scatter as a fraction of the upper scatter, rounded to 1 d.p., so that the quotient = 1.1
